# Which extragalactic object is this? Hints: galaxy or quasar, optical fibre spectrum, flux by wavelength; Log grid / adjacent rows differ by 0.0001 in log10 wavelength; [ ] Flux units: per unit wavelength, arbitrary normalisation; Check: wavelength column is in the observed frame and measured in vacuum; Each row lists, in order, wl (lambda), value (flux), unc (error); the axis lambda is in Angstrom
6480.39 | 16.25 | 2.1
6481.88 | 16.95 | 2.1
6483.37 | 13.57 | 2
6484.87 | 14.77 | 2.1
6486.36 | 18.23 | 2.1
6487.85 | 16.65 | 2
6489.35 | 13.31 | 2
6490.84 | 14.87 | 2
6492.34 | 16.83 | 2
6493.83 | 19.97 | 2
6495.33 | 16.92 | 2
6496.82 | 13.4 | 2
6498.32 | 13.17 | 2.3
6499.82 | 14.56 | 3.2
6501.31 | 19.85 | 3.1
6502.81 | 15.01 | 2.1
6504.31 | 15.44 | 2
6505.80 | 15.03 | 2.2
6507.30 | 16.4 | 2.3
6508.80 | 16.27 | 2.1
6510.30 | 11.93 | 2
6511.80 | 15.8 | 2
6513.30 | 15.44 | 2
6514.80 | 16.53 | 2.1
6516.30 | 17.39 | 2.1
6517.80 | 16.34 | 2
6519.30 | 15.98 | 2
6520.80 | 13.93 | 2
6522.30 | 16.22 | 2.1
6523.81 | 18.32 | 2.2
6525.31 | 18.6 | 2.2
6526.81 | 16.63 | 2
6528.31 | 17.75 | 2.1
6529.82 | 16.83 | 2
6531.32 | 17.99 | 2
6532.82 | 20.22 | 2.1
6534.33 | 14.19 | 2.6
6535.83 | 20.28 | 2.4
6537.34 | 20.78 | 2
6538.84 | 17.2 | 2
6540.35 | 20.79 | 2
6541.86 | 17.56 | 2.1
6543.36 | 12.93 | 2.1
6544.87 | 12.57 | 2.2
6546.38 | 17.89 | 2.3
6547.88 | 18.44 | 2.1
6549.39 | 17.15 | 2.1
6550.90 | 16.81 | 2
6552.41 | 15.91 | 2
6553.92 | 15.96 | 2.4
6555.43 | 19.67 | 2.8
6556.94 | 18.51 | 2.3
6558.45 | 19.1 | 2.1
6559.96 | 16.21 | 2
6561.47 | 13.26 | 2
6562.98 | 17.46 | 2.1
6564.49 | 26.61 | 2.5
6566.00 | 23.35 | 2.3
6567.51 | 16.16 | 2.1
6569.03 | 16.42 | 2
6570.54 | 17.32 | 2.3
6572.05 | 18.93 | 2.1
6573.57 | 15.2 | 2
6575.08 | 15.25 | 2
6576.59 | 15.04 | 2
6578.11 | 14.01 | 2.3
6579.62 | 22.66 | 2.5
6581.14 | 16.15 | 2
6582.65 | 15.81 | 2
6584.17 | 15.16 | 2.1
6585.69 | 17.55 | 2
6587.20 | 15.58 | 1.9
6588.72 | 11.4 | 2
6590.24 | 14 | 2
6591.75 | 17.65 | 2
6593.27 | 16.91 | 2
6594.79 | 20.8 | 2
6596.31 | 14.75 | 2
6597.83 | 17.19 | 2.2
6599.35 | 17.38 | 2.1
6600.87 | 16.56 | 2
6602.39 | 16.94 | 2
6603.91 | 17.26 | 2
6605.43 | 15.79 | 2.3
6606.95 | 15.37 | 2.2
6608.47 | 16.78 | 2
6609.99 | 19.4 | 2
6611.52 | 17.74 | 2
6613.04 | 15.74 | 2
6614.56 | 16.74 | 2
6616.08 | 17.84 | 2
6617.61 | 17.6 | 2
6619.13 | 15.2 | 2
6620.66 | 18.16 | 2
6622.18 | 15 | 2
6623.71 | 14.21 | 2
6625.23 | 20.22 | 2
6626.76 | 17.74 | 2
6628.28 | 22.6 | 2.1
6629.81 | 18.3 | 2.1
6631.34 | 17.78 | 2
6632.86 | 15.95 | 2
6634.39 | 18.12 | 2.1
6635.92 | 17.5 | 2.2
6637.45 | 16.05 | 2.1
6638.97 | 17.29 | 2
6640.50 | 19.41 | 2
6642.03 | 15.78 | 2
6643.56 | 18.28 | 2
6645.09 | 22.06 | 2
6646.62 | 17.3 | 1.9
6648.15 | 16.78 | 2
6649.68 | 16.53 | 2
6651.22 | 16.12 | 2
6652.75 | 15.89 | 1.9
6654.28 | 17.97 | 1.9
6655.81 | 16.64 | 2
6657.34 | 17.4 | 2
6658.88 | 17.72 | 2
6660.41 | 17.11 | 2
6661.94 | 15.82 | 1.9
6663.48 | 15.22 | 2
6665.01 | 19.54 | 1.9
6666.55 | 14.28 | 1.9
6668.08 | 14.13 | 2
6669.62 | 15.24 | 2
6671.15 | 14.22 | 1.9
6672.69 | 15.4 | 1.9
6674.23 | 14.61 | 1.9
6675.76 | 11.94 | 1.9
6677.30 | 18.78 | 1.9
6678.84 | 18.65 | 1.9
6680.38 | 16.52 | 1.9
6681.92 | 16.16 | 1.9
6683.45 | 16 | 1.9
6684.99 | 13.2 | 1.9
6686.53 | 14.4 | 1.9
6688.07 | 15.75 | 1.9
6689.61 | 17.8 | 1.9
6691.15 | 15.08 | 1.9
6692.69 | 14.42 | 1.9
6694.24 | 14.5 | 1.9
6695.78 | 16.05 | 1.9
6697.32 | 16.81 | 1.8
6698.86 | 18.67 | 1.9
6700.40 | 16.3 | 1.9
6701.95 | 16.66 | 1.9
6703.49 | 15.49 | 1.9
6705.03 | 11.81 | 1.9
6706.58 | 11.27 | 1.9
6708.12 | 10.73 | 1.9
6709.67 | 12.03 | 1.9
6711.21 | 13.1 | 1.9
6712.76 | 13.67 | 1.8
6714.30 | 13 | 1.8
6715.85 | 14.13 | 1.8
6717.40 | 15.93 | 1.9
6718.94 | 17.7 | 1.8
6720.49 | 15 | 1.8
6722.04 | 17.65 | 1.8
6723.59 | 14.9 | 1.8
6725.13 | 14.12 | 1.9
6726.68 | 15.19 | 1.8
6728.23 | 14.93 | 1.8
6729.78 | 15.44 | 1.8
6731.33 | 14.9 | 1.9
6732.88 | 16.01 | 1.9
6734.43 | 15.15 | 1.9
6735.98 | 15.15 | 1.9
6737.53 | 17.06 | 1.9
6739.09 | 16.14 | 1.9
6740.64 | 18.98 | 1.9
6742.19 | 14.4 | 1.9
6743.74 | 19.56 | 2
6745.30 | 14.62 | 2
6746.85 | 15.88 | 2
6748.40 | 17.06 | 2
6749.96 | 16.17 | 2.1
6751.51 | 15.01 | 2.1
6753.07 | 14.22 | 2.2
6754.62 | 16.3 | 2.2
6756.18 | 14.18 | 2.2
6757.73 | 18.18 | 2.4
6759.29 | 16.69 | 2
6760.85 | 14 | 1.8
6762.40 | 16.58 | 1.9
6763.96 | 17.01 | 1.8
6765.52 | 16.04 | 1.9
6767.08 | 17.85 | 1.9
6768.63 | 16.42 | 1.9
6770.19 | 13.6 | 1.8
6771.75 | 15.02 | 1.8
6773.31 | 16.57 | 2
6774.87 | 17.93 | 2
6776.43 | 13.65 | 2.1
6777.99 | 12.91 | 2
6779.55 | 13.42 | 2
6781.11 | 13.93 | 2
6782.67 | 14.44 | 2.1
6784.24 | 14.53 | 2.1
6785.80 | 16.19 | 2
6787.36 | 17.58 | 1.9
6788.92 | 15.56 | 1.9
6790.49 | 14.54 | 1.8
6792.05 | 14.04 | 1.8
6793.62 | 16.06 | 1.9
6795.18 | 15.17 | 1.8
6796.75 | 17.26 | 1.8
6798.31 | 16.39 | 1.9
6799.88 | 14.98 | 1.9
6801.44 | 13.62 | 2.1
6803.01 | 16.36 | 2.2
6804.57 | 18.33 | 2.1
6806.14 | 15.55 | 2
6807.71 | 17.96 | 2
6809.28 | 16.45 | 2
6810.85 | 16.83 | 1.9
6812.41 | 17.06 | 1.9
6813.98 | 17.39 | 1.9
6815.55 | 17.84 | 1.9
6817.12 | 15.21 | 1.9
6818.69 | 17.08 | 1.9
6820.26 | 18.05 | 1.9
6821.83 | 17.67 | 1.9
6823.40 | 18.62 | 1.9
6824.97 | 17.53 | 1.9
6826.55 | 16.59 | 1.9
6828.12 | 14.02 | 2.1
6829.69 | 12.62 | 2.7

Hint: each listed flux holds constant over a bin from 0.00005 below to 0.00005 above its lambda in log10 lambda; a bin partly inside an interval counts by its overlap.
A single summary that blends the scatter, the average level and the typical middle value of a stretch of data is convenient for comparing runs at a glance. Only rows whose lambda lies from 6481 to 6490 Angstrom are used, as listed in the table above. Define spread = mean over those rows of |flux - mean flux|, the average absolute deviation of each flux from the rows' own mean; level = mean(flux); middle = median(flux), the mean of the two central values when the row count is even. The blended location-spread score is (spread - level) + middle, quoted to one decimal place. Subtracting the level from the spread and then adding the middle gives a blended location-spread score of 1.8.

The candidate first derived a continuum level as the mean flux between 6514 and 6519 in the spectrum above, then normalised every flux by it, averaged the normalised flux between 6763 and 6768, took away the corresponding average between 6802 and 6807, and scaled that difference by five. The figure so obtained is 0.1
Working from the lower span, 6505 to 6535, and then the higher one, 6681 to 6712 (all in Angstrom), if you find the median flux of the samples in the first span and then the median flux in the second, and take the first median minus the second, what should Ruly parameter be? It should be 1.1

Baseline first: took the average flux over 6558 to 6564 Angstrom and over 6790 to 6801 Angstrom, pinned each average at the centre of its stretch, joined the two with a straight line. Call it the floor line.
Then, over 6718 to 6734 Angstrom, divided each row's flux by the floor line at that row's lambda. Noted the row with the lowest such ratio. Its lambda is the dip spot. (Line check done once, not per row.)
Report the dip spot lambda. 6725.13 Angstrom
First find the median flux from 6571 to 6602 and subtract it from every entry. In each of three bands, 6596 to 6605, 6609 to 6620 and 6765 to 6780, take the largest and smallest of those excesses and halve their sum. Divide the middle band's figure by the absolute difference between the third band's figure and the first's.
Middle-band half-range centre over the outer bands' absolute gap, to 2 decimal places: 2.05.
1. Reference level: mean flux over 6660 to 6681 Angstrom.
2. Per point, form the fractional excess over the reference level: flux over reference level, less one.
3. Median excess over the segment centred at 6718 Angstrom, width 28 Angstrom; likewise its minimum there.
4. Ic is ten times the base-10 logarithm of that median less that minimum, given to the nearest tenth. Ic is -6.2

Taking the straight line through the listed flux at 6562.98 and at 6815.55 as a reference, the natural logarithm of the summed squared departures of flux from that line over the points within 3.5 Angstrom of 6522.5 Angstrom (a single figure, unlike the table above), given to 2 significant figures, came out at 2.9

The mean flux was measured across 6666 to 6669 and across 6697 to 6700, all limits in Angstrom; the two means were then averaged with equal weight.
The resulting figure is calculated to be 16.0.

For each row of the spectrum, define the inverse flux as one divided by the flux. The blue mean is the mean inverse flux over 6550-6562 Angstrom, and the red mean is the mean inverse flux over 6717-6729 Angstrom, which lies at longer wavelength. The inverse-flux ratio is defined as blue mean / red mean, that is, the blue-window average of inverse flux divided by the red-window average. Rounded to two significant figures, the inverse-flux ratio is 0.93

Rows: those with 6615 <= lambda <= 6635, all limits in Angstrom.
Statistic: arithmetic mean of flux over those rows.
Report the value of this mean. 17.6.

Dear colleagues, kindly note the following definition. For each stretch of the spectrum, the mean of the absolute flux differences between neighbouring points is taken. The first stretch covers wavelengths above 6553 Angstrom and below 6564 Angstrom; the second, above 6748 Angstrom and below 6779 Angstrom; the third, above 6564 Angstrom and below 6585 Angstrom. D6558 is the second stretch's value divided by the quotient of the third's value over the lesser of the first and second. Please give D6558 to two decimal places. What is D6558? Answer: 1.25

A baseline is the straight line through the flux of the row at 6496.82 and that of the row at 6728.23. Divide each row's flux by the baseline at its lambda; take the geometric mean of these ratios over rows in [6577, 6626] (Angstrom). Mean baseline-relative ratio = 1.173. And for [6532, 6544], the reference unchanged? 1.298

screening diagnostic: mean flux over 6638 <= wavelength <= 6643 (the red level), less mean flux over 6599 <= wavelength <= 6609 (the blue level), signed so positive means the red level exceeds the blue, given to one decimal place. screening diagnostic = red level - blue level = 0.9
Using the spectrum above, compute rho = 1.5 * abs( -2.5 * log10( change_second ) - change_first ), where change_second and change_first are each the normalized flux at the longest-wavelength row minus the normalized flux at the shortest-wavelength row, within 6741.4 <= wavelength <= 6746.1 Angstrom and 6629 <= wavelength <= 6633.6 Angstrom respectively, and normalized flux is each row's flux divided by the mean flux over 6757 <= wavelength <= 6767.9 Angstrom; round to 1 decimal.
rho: 7.3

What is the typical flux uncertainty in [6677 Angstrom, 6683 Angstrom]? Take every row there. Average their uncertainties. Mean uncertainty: 1.90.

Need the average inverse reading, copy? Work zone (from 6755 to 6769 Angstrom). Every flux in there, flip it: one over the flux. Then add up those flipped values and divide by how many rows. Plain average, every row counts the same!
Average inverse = 0.0617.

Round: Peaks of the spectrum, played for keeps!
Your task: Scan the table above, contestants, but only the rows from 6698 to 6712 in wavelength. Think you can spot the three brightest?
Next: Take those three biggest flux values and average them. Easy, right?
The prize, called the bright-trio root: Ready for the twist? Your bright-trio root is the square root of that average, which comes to 4.15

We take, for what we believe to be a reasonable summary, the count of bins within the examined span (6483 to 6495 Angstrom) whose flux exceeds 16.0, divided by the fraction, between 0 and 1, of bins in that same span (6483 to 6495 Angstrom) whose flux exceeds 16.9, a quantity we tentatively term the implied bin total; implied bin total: 16.0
